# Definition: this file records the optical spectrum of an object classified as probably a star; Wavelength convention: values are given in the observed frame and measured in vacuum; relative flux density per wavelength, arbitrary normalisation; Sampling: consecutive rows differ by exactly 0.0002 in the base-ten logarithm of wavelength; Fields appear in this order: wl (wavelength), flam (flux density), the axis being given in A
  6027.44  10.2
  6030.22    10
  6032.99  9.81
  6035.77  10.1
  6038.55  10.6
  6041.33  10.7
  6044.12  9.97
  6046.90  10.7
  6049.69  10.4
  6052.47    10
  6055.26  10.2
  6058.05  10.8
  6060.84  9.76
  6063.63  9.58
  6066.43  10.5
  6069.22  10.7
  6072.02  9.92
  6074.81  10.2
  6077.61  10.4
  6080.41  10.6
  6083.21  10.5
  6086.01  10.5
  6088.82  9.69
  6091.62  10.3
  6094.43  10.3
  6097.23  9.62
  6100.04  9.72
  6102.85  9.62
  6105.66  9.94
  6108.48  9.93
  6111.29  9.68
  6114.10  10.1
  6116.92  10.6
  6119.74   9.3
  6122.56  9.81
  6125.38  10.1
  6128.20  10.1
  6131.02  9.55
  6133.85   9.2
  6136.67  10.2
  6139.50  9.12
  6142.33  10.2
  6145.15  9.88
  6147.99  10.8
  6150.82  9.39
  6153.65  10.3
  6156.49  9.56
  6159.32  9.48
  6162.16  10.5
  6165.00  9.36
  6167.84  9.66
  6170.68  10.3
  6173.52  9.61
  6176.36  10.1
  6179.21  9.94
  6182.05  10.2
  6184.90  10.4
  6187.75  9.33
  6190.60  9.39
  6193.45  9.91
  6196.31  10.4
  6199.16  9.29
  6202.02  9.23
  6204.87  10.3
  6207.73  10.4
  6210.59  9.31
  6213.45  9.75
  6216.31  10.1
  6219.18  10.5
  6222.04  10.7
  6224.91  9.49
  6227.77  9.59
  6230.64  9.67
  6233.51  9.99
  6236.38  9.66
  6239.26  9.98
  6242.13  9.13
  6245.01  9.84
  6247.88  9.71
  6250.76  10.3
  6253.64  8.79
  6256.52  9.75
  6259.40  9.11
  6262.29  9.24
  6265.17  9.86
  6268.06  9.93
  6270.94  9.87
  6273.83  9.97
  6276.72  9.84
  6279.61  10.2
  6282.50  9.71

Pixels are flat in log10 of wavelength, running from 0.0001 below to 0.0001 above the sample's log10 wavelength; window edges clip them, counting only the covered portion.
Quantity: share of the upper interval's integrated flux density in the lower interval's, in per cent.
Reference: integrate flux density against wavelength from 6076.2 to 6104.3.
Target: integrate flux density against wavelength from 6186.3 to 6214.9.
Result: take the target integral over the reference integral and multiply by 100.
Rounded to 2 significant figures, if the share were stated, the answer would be 98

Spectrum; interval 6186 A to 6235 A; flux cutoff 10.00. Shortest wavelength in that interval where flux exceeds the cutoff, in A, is 6196.31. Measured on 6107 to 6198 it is 6114.10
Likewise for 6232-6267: 6250.76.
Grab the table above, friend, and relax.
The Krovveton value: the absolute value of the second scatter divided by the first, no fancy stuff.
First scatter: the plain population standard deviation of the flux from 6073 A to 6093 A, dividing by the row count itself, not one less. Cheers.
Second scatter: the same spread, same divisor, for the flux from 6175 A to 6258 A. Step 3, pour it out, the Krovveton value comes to 1.63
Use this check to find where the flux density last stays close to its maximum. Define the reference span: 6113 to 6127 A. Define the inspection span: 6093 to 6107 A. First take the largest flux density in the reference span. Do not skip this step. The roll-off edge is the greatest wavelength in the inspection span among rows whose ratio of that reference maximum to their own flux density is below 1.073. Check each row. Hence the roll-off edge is 6105.66 A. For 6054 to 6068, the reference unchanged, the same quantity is 6066.43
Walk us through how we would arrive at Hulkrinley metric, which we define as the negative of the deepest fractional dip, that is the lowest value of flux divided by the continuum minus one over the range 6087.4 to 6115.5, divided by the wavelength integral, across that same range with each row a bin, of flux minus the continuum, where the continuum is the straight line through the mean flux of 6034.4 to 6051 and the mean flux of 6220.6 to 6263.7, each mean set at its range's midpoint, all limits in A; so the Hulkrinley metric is -0.01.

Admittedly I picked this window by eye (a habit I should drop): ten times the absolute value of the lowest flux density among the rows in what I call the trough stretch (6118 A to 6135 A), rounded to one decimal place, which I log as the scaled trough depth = 92.0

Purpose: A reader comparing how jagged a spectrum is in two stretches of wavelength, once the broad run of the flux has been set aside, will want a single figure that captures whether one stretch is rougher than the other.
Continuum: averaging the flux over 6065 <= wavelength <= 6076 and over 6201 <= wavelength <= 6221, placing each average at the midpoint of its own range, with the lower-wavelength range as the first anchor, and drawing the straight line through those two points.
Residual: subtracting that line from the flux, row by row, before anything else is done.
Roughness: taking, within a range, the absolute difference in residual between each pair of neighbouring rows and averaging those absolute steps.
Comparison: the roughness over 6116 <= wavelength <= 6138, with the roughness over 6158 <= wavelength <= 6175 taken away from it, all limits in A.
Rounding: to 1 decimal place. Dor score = -0.2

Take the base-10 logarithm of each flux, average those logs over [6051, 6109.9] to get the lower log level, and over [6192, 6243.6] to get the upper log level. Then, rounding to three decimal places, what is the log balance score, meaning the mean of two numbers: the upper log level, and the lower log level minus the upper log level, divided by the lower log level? 0.503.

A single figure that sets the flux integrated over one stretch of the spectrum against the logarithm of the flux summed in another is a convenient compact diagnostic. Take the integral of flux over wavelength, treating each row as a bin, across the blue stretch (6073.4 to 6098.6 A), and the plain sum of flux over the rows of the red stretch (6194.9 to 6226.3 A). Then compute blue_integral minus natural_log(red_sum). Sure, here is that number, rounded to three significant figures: 253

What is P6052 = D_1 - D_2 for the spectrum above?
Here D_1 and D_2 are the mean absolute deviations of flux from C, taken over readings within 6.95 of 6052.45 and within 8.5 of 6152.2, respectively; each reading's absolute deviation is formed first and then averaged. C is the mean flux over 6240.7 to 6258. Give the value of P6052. 0.4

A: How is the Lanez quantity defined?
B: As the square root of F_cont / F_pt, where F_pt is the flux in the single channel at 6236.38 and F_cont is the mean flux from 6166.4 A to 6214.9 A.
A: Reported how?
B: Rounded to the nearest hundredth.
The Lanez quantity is 1.01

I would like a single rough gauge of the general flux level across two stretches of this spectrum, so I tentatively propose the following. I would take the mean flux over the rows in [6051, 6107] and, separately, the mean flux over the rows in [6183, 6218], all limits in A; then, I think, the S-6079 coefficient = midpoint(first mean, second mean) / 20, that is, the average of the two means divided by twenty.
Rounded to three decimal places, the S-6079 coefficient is 0.499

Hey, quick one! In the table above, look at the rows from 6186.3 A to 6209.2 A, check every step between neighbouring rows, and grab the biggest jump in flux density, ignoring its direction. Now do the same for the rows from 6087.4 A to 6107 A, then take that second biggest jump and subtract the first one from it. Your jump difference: -0.4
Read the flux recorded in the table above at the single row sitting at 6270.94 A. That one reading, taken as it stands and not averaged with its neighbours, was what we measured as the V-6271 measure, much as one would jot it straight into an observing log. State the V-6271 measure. 9.87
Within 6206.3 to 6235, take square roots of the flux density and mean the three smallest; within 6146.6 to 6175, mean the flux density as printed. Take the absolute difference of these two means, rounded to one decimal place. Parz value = 6.8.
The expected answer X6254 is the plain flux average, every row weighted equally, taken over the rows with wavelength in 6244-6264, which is 9.5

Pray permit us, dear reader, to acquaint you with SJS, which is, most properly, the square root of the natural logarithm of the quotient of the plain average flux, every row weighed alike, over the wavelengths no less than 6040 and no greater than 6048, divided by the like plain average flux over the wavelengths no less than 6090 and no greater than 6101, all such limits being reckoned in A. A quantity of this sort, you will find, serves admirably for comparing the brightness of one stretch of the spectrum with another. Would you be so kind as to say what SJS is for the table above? 0.21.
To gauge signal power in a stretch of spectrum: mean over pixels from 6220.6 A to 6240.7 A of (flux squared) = 98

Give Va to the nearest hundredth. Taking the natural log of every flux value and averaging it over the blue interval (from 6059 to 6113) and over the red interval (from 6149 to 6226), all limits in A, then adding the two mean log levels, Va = 4.60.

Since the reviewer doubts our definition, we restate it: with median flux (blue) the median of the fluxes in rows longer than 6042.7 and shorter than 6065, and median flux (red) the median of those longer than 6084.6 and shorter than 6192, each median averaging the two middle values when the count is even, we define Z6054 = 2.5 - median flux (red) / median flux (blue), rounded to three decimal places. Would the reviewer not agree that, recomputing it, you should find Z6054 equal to 1.519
